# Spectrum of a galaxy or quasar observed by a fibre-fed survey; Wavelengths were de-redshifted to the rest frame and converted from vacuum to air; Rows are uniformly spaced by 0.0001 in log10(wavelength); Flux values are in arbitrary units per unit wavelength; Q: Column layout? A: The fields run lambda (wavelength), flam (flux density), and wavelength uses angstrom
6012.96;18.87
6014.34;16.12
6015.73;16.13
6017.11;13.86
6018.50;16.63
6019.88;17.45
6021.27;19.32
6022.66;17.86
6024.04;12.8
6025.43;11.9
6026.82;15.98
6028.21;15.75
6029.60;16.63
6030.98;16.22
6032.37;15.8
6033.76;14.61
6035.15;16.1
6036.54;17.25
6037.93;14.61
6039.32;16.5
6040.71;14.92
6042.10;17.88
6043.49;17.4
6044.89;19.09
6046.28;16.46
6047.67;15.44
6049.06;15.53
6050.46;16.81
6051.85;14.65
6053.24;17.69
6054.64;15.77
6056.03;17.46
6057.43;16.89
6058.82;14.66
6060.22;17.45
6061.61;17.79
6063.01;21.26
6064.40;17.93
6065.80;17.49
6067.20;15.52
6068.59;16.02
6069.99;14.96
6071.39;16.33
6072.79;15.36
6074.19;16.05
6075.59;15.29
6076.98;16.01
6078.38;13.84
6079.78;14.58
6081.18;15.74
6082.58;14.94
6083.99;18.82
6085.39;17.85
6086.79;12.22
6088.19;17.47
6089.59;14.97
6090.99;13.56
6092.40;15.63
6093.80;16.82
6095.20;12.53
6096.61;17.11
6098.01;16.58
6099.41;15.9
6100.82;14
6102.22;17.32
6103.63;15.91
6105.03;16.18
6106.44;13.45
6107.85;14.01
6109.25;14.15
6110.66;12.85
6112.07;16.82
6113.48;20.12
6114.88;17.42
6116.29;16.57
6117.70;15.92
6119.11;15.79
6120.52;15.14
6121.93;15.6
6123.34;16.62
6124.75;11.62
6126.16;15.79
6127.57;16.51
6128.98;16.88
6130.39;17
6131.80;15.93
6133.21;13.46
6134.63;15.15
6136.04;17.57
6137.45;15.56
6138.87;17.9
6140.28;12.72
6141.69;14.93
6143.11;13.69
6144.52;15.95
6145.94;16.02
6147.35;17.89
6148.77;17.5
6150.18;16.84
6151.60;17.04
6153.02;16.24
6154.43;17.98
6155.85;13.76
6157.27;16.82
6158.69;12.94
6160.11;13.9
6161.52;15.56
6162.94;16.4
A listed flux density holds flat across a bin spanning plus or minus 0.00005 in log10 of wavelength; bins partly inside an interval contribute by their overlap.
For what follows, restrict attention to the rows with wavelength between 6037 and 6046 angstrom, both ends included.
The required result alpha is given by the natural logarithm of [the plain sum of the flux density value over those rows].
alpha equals 4.61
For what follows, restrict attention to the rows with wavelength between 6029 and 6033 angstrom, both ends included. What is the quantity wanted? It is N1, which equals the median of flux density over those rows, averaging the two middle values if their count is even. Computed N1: 16.2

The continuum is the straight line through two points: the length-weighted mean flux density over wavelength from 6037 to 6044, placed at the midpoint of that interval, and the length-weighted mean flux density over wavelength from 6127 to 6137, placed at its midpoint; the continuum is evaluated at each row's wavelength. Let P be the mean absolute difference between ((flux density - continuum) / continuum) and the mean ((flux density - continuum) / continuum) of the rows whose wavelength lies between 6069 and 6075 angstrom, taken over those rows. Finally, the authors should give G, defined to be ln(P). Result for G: -3.4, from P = 0.032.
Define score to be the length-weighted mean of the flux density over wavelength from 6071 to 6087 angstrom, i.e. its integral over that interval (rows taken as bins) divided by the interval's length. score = 15.7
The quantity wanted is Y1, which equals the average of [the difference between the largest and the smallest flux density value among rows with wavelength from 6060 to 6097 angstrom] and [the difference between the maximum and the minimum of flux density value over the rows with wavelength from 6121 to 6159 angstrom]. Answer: 7.70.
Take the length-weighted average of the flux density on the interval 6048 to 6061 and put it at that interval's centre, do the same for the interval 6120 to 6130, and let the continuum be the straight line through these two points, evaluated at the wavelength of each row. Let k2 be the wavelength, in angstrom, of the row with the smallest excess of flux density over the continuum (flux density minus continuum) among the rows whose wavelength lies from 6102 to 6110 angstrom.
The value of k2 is 6106.44 angstrom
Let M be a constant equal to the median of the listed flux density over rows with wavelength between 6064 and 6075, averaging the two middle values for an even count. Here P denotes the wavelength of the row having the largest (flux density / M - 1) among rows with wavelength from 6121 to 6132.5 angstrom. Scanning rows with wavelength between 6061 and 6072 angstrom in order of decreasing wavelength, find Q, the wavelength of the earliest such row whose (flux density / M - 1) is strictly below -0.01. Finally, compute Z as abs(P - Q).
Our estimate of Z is 60.4 angstrom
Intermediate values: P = 6130.39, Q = 6069.99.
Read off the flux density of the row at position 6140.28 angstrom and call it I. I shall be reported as 12.72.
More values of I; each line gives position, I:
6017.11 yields 13.86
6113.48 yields 20.12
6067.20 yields 15.52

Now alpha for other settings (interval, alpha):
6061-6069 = 4.66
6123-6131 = 4.55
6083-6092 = 4.55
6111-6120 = 4.63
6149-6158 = 4.59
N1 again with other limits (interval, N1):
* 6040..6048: 16.9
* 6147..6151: 17.5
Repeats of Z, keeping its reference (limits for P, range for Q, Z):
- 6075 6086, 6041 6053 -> 32.1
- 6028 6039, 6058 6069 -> 30.7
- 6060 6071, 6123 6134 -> 70.2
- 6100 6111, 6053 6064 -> 43.4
